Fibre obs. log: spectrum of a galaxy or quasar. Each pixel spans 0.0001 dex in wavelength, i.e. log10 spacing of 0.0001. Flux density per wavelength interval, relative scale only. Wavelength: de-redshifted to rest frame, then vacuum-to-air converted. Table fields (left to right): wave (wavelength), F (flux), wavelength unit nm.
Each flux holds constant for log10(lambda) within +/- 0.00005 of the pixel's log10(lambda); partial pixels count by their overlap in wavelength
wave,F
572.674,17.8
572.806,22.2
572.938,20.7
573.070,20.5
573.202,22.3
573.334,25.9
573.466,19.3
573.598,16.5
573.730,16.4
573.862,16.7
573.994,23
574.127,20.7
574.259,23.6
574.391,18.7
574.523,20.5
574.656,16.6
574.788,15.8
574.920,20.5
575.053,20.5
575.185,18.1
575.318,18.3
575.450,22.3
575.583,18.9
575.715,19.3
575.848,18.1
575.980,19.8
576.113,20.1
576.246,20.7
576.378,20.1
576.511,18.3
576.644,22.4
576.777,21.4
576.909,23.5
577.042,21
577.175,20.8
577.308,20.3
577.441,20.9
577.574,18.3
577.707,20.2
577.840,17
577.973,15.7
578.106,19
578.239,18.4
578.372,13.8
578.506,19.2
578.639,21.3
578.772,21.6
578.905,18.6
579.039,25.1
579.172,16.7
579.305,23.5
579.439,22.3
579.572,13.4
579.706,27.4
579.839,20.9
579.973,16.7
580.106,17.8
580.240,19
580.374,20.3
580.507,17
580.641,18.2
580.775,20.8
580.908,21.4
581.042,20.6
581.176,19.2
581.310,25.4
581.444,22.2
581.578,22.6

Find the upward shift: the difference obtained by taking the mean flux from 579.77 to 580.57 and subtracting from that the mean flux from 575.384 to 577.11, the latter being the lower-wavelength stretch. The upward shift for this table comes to -1.8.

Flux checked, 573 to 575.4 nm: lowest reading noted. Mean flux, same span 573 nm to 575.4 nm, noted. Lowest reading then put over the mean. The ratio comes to 0.80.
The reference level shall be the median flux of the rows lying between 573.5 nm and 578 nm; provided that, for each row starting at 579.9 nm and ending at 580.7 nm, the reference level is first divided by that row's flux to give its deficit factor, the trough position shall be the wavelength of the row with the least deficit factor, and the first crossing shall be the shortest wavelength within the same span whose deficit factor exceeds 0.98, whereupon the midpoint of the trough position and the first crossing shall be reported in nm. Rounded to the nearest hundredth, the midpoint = 580.17 nm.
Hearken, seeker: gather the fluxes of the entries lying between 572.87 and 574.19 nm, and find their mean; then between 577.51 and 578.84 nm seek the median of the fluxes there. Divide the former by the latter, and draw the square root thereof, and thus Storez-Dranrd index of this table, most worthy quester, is 1.04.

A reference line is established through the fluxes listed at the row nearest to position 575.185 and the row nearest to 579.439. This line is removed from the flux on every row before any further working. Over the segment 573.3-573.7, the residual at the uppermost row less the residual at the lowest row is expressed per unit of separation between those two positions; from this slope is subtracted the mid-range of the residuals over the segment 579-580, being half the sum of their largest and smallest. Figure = -34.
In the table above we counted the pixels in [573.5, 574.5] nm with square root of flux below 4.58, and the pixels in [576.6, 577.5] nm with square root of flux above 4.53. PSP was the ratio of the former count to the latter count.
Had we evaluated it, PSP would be 0.83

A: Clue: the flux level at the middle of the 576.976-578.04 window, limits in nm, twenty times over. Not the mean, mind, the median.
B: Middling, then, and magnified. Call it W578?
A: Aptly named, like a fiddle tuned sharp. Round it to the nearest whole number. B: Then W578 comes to 405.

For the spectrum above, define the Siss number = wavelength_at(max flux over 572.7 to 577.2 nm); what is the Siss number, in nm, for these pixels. 573.334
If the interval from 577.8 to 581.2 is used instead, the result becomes 579.706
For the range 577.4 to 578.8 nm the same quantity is 578.772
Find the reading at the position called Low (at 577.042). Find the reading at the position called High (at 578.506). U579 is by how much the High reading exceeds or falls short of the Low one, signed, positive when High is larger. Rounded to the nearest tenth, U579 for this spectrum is -1.8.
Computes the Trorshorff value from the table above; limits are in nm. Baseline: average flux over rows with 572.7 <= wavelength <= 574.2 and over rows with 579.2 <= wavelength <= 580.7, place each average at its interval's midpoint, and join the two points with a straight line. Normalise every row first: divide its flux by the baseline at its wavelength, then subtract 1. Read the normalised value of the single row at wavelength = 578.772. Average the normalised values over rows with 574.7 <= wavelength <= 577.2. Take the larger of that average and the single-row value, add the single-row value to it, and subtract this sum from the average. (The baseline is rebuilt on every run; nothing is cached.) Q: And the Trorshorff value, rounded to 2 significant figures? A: -0.19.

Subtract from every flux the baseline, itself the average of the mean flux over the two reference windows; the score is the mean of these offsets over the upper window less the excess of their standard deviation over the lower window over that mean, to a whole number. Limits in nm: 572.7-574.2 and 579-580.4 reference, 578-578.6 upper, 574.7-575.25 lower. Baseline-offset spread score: -7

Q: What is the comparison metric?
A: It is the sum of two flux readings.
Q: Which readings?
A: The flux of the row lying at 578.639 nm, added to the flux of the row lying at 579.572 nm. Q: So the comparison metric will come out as 35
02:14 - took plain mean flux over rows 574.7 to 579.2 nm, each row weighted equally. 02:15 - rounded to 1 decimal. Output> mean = 19.6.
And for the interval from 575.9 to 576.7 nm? 20.2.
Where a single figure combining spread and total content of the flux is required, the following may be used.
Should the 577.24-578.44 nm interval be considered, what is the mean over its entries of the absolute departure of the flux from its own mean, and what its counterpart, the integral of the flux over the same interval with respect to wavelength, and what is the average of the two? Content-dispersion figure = 11.8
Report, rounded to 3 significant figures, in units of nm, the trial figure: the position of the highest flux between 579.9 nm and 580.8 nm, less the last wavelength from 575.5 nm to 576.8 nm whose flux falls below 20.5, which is 4.26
